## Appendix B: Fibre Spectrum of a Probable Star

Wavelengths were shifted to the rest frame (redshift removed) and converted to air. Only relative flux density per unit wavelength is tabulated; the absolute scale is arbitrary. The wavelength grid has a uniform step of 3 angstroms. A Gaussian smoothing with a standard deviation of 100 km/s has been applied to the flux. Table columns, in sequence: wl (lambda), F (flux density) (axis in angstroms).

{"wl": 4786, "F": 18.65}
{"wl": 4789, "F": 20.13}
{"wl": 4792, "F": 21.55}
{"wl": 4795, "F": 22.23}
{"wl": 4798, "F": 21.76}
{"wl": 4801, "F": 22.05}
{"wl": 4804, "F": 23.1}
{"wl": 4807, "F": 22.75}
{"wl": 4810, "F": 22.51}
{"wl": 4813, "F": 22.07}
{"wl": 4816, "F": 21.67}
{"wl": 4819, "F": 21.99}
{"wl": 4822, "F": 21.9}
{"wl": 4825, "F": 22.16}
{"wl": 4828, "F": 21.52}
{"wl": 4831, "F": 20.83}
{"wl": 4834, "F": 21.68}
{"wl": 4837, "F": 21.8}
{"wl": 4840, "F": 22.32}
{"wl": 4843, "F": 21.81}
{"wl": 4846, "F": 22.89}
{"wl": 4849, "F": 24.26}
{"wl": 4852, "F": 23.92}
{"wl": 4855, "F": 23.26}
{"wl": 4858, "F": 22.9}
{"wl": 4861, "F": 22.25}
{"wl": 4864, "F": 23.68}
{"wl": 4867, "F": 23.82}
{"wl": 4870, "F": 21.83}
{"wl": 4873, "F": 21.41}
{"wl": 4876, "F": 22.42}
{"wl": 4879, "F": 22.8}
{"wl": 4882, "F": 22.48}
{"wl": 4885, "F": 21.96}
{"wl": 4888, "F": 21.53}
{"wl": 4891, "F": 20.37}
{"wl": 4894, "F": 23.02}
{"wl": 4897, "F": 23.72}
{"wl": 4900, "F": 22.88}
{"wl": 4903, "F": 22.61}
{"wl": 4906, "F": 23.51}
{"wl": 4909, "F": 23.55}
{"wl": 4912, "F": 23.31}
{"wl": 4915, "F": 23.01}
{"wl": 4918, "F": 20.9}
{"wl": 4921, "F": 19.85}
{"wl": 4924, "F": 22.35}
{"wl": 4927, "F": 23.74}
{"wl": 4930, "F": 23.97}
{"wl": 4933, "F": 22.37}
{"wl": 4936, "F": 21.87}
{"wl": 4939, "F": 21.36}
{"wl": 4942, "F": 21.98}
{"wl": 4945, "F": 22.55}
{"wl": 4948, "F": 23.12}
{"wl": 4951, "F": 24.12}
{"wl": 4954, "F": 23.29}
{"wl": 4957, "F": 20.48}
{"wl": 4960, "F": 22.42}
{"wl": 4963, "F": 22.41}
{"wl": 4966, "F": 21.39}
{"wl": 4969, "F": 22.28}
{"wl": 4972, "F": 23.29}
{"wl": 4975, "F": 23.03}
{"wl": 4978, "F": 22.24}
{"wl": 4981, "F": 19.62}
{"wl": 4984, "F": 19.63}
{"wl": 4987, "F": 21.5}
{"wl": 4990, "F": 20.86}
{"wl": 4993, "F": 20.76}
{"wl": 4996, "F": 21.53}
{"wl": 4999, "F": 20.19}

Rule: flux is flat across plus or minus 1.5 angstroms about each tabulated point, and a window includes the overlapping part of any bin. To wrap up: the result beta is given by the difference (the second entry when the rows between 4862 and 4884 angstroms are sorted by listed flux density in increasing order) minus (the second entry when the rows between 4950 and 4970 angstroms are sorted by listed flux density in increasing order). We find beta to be 0.4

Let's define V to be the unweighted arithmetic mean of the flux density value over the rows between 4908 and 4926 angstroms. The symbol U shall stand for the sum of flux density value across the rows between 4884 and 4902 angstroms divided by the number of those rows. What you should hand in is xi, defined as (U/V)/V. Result 0.0453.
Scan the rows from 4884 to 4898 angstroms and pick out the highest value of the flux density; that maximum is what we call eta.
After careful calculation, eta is 23.72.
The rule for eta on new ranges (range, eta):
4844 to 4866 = 24.26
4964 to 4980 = 23.29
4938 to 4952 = 24.12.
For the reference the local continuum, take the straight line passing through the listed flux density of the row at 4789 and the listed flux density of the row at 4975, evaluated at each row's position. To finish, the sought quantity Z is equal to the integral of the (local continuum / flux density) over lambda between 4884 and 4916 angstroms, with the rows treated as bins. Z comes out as 31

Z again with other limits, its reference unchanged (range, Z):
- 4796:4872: 71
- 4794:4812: 16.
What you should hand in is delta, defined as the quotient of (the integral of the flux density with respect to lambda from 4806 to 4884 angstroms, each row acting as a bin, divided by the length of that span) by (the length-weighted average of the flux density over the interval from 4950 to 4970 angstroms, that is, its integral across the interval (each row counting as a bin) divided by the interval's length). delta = 1.01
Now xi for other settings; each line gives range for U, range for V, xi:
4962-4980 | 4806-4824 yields 0.0457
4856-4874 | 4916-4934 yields 0.0460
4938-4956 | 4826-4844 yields 0.0485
